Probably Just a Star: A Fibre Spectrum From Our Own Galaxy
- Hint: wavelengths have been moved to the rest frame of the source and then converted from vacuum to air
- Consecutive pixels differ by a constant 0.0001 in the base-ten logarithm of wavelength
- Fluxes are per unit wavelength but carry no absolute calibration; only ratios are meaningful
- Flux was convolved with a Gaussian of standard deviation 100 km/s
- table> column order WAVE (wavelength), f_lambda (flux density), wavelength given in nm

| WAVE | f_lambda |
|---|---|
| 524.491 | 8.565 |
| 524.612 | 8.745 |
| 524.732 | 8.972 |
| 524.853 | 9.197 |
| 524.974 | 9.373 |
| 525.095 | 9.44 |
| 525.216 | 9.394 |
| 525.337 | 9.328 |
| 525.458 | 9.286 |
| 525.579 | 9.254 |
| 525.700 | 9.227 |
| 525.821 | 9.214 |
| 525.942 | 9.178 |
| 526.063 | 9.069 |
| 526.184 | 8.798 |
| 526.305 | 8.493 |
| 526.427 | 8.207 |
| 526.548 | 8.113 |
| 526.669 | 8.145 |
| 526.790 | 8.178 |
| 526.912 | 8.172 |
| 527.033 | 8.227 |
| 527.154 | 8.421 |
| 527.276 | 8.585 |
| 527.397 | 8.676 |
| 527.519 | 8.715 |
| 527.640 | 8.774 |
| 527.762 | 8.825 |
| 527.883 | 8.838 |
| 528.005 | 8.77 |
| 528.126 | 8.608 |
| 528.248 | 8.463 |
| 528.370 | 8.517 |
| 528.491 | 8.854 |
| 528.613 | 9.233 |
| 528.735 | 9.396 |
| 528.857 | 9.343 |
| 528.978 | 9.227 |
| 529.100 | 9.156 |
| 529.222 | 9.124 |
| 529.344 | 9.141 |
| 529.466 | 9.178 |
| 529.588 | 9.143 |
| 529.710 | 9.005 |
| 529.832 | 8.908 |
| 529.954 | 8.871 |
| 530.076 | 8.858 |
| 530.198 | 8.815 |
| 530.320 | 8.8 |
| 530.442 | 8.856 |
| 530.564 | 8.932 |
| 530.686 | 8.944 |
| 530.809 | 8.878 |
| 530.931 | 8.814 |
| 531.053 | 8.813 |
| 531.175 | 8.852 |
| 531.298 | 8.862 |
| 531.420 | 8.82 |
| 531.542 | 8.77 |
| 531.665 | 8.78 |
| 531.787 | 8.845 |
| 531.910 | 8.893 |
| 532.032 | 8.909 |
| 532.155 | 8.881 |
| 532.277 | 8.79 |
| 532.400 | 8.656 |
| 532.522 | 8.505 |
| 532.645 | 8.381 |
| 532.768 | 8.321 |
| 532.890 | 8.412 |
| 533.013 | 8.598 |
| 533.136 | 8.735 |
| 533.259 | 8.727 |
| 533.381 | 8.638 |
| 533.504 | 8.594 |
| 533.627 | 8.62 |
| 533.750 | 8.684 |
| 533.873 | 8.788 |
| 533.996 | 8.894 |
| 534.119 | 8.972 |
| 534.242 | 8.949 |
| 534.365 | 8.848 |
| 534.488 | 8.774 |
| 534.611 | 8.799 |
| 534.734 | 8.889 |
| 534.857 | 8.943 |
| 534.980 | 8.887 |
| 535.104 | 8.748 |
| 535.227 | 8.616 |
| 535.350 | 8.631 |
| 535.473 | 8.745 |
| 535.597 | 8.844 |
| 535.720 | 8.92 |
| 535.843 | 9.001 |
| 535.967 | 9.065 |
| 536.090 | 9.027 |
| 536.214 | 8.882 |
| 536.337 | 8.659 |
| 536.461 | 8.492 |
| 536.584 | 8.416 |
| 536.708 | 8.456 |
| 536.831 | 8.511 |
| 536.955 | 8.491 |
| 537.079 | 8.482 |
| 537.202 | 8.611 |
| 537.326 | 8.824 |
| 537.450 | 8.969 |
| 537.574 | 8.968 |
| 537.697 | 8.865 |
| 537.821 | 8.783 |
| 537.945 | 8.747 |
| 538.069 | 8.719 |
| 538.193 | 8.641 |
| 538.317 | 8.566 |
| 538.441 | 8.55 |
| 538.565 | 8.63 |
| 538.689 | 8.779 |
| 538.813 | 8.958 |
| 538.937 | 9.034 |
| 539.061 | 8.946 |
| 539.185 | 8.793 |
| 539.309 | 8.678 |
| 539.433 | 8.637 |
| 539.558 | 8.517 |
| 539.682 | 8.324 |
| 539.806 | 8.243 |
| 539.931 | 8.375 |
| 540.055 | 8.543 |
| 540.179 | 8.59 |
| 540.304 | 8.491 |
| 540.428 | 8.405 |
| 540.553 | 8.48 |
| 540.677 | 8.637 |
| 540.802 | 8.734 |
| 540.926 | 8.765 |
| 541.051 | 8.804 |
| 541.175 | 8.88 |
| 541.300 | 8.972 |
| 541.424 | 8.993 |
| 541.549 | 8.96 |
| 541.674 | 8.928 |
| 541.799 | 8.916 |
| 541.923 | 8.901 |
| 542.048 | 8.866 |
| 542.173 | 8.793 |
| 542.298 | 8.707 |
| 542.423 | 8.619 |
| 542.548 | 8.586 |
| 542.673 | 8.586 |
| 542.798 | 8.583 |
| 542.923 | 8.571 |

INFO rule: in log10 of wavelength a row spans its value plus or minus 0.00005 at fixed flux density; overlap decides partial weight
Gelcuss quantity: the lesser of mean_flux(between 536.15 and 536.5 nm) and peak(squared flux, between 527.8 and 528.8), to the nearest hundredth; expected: 8.68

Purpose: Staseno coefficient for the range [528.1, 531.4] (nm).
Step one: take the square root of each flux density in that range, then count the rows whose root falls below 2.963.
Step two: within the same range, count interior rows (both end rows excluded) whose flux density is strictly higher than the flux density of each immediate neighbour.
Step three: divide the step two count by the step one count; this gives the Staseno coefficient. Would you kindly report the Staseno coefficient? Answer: 1.00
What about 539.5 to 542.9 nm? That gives 0.12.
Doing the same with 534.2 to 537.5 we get 0.23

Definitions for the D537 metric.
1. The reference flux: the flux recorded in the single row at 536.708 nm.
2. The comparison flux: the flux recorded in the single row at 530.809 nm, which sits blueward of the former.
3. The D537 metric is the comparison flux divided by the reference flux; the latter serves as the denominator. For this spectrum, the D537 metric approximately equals 1.05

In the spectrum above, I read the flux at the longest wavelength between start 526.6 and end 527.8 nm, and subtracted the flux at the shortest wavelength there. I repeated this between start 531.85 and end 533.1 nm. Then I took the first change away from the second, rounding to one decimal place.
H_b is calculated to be -1.0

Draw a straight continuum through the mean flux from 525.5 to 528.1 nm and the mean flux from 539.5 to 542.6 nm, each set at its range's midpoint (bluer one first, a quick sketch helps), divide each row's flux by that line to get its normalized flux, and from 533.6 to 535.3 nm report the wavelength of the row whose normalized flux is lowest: 535.227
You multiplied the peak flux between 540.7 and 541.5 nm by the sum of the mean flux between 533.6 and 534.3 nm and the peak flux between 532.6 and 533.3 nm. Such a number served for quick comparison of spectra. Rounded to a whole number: 158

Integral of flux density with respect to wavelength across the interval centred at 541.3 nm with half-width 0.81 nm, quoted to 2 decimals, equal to 14.31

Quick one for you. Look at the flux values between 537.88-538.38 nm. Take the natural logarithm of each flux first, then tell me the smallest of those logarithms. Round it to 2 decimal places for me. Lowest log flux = 2.15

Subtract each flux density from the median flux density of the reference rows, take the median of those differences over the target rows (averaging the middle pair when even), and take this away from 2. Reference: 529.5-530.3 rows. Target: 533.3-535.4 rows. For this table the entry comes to 1.90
